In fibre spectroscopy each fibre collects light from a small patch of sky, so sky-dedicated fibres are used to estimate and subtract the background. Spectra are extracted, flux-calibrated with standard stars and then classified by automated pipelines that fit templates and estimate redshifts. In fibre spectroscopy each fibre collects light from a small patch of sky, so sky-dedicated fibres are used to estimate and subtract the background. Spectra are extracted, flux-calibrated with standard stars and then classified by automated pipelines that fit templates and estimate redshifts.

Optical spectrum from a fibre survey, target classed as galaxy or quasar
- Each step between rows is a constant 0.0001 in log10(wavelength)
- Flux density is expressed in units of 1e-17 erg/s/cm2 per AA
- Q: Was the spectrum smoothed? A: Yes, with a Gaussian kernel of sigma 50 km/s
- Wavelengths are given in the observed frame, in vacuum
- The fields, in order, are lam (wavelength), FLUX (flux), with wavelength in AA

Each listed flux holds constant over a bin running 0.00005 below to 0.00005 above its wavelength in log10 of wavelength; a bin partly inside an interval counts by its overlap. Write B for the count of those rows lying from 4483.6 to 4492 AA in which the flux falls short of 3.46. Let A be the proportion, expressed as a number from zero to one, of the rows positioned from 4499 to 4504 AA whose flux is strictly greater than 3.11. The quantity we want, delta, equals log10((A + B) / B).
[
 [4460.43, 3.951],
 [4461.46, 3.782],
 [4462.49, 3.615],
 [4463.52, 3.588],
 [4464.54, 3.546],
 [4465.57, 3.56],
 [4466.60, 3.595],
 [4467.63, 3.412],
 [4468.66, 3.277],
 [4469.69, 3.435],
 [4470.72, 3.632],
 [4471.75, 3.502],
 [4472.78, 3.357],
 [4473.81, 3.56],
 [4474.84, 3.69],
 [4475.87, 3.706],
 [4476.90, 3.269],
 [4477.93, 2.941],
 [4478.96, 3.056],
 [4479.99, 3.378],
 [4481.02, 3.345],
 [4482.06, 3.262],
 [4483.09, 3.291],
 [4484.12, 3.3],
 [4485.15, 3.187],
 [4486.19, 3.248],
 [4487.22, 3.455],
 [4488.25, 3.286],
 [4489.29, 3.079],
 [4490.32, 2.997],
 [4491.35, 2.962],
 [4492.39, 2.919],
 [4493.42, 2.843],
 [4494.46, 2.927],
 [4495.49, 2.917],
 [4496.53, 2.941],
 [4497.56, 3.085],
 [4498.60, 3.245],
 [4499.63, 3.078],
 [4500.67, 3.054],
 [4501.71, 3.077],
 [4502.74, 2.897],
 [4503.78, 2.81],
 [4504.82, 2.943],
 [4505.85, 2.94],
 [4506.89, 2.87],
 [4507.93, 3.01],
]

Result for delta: 0.000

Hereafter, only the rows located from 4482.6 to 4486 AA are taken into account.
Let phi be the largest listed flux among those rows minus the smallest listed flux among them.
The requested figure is 0.11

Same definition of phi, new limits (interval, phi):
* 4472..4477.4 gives 0.44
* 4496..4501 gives 0.30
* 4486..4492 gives 0.49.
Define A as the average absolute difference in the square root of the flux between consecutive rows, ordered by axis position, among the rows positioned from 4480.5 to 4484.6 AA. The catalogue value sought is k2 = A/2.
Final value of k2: 0.006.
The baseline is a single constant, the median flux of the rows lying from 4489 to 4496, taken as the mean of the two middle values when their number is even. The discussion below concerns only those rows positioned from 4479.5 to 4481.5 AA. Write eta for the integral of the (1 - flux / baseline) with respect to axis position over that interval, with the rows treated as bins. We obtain -0.30 AA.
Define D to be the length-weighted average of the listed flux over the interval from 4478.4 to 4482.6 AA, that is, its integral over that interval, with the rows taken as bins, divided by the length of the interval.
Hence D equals 3.3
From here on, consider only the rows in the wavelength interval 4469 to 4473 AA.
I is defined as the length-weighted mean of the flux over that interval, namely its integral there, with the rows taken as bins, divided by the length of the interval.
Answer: 3.5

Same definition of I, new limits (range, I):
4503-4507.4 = 2.9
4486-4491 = 3.2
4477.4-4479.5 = 3.0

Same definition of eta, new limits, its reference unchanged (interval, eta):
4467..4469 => -0.30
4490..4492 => -0.03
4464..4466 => -0.43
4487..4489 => -0.27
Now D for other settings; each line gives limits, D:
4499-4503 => 3.0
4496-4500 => 3.1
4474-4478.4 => 3.4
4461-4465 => 3.6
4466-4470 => 3.4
